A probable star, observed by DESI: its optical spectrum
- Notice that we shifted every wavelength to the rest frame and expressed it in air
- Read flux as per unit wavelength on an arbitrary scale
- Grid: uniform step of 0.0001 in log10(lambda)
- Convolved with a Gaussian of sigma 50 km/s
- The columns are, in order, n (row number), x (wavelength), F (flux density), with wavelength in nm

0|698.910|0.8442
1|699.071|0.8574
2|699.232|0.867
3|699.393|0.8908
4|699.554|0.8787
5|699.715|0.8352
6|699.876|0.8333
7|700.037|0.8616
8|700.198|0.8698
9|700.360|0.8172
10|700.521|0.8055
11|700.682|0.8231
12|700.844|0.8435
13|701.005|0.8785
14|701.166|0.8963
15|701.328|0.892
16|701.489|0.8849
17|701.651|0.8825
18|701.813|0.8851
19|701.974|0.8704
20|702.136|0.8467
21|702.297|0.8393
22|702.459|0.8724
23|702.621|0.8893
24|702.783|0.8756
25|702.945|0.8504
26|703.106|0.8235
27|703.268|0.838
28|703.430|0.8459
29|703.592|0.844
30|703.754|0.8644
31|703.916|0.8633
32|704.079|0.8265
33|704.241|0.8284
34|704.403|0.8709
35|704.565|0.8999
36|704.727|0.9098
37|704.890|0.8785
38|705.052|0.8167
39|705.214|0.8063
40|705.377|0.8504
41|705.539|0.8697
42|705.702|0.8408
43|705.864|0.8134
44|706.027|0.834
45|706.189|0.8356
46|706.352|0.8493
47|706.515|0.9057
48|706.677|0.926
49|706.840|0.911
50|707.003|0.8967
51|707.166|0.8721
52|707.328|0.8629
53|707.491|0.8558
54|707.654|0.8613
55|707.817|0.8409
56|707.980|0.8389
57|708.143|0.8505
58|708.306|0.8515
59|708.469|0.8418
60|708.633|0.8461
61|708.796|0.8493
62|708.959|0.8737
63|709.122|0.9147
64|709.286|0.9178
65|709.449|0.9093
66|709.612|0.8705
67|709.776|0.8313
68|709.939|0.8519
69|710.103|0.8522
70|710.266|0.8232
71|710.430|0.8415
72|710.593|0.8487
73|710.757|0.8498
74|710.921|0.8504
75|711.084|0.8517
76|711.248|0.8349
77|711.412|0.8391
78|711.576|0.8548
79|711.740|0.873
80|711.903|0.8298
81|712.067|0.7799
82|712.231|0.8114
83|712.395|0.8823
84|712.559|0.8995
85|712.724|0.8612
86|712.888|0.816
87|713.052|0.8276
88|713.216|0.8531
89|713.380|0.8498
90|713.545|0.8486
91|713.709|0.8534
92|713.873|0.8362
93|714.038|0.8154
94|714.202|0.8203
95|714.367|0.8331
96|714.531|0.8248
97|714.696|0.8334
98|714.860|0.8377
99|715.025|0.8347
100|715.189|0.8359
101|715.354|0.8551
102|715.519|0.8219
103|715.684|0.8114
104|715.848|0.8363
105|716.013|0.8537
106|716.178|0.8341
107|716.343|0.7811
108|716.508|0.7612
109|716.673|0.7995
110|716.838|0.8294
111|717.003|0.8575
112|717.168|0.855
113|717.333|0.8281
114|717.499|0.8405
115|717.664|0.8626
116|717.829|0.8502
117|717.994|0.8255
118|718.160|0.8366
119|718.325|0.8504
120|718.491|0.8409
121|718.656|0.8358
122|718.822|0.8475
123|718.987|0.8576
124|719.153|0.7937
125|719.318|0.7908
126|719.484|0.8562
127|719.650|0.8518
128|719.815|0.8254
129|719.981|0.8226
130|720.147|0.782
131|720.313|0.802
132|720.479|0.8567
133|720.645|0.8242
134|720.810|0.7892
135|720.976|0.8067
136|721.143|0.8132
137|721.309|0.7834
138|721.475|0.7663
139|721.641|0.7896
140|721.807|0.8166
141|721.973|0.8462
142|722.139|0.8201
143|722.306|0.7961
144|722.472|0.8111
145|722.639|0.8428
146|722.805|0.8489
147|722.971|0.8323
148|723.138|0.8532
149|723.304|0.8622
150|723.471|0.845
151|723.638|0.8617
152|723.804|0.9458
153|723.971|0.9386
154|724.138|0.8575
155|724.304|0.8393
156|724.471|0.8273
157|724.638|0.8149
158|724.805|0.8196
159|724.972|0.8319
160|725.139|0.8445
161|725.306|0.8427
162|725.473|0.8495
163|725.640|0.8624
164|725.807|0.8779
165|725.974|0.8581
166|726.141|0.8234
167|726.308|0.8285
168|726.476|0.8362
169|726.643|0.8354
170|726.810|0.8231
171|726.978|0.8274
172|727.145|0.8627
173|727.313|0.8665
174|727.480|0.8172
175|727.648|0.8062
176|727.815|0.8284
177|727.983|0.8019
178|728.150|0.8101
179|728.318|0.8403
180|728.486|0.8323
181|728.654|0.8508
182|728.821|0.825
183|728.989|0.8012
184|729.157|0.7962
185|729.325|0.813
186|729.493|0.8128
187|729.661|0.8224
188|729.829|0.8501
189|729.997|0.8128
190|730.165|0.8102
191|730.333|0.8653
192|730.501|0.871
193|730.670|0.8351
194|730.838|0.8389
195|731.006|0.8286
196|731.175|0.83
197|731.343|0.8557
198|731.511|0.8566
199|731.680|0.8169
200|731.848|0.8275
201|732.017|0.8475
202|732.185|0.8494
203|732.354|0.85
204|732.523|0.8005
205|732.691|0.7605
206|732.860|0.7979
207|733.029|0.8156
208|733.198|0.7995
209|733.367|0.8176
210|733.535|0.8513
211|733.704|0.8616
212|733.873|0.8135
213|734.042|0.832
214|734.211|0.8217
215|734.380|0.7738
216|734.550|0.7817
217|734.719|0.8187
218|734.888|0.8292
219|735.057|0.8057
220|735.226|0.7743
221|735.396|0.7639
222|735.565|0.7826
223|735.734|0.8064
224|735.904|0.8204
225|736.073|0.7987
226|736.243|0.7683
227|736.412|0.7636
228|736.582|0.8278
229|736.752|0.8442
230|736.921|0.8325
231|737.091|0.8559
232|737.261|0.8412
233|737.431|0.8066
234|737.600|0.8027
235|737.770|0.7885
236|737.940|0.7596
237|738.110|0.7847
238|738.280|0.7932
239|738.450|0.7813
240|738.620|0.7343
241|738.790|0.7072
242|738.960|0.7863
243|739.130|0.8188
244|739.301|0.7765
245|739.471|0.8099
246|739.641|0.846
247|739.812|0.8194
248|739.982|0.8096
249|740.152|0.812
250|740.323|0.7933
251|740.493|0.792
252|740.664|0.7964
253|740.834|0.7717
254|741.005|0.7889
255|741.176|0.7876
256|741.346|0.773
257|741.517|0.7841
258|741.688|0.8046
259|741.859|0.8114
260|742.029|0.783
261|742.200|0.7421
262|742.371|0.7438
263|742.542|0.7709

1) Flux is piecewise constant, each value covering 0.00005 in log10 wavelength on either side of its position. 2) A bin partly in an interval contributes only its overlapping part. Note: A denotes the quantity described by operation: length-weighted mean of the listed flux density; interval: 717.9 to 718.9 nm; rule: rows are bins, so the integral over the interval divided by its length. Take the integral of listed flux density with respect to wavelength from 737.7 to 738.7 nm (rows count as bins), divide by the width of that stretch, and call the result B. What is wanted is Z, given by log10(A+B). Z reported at 0.208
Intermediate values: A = 0.84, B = 0.773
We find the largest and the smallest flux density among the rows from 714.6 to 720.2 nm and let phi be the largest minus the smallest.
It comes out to 0.10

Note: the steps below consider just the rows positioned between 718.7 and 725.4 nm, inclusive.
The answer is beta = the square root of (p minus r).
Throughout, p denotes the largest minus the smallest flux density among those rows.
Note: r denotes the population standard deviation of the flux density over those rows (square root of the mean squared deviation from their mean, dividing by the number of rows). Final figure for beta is 0.38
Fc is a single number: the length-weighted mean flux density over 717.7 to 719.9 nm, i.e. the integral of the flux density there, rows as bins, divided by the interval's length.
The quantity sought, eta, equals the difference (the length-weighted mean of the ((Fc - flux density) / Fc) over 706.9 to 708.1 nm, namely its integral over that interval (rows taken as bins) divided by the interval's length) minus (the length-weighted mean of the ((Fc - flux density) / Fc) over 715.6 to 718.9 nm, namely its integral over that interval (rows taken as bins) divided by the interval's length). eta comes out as -0.036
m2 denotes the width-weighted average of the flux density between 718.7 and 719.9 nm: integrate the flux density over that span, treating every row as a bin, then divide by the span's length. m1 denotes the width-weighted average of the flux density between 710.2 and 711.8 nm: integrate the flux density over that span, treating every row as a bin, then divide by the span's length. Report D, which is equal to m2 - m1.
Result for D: -0.014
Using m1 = 0.846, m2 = 0.832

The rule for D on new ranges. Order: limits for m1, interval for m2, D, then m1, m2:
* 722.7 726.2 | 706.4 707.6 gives 0.034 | 0.854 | 0.888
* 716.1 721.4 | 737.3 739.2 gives -0.045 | 0.825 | 0.780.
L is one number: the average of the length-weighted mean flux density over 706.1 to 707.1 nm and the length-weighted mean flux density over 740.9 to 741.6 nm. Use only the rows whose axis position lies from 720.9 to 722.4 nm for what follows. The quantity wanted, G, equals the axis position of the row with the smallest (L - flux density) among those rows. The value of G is 721.973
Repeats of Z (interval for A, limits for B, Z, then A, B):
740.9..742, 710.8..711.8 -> 0.215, 0.79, 0.850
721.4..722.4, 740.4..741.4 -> 0.202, 0.81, 0.786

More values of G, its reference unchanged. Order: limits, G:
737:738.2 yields 737.091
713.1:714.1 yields 713.709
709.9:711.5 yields 710.103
